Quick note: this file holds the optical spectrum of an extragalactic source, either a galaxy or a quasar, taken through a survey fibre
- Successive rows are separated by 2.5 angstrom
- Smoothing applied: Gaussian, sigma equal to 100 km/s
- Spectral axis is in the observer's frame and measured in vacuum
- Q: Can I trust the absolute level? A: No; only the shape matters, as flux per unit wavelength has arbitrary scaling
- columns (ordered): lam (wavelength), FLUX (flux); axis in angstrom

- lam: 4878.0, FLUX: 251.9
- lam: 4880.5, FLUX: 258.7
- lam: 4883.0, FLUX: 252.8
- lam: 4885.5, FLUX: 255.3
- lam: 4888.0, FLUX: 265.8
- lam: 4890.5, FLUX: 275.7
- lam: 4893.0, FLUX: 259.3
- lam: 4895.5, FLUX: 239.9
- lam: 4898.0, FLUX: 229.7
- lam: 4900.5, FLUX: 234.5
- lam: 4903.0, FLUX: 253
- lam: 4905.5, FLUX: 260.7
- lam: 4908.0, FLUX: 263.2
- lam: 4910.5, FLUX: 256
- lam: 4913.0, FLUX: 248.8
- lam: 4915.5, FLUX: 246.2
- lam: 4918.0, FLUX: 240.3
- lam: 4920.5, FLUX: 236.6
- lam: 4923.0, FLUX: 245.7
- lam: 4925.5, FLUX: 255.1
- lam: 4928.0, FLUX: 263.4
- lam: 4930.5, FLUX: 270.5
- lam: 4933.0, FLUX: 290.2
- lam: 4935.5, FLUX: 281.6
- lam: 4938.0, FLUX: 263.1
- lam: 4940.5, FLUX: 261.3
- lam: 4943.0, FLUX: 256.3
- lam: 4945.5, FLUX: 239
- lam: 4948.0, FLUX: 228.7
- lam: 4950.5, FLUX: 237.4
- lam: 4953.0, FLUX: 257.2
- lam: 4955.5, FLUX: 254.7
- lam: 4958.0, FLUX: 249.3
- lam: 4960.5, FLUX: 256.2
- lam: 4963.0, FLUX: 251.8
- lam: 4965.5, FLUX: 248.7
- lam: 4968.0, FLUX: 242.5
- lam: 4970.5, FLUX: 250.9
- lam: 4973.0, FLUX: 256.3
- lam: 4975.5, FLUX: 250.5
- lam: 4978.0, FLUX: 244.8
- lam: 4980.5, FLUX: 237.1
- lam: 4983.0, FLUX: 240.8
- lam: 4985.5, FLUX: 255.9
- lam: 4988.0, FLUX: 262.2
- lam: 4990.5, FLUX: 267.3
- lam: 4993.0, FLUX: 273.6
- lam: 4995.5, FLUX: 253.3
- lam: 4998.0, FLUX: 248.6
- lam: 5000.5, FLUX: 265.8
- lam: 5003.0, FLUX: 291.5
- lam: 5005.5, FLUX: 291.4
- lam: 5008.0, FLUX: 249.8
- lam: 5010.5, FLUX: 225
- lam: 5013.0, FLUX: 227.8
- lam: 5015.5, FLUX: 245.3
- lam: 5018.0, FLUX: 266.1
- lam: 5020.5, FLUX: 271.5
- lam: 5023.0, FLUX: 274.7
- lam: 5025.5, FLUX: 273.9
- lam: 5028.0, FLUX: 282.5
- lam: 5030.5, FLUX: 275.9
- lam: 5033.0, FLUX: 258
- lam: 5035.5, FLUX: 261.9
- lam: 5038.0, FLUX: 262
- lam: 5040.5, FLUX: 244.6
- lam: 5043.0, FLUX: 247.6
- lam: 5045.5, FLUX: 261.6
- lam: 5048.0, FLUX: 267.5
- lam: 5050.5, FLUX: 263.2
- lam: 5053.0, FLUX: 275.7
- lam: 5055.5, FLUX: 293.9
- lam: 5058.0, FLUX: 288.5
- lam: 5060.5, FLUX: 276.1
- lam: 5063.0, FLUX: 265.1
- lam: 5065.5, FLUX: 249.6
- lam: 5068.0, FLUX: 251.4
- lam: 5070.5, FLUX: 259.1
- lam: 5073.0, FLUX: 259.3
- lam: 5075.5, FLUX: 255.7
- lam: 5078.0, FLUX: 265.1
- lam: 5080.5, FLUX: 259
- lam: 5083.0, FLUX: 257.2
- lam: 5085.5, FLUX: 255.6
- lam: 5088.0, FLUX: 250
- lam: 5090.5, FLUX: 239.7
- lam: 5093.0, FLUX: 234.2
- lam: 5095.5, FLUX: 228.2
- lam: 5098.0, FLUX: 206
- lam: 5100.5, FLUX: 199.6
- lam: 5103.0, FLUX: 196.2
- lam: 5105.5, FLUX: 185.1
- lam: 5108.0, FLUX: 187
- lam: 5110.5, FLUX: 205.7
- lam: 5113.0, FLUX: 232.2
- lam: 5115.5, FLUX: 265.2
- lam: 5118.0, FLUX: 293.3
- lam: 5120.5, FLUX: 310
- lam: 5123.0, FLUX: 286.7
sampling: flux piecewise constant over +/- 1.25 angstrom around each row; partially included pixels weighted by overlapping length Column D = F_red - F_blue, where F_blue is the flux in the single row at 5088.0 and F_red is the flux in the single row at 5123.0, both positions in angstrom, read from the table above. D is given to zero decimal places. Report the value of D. 37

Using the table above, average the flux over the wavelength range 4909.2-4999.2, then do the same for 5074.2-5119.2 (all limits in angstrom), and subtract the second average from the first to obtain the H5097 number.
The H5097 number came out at 19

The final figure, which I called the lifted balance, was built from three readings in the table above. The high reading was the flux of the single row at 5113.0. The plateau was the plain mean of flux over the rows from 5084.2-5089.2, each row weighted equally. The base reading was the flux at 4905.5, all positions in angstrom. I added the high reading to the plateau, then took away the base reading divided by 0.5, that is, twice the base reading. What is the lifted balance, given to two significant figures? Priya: -36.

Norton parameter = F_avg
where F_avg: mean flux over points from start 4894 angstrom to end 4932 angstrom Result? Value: 250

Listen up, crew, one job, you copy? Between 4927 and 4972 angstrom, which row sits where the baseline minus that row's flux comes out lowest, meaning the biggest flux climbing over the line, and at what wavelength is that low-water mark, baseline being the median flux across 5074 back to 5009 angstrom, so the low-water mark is 4933.0 angstrom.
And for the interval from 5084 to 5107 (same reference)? 5085.5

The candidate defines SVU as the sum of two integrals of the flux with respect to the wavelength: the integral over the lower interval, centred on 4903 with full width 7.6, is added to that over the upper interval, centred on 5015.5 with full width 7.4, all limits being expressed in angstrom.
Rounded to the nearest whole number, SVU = 3718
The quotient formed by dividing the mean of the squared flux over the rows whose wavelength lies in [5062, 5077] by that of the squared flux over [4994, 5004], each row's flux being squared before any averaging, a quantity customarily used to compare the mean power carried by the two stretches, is 0.94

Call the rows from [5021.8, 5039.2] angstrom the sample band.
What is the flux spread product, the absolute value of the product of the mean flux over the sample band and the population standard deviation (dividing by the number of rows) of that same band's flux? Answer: 2285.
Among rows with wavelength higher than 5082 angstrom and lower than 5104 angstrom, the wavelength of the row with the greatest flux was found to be 5083.0 angstrom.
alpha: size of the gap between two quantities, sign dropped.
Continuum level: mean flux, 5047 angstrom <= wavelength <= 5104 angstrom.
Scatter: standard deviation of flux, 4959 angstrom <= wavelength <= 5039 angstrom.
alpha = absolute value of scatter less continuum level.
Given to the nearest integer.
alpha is 236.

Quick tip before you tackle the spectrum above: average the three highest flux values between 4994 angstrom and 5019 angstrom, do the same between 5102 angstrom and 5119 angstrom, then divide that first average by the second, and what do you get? 1.07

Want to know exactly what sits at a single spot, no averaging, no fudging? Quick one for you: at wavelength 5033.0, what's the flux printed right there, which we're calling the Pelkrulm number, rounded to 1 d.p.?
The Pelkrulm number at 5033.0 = 258.0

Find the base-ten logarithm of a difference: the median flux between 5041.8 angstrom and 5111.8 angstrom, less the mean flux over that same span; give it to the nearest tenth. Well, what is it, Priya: 1.0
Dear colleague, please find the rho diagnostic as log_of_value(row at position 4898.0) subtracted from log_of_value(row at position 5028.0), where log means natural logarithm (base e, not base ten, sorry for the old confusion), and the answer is 0.2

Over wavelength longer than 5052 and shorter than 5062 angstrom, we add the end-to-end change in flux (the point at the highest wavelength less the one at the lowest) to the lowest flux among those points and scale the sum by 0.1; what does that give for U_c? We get 27.6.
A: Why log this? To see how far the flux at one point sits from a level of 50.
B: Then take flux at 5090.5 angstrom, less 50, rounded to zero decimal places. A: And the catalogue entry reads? 190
